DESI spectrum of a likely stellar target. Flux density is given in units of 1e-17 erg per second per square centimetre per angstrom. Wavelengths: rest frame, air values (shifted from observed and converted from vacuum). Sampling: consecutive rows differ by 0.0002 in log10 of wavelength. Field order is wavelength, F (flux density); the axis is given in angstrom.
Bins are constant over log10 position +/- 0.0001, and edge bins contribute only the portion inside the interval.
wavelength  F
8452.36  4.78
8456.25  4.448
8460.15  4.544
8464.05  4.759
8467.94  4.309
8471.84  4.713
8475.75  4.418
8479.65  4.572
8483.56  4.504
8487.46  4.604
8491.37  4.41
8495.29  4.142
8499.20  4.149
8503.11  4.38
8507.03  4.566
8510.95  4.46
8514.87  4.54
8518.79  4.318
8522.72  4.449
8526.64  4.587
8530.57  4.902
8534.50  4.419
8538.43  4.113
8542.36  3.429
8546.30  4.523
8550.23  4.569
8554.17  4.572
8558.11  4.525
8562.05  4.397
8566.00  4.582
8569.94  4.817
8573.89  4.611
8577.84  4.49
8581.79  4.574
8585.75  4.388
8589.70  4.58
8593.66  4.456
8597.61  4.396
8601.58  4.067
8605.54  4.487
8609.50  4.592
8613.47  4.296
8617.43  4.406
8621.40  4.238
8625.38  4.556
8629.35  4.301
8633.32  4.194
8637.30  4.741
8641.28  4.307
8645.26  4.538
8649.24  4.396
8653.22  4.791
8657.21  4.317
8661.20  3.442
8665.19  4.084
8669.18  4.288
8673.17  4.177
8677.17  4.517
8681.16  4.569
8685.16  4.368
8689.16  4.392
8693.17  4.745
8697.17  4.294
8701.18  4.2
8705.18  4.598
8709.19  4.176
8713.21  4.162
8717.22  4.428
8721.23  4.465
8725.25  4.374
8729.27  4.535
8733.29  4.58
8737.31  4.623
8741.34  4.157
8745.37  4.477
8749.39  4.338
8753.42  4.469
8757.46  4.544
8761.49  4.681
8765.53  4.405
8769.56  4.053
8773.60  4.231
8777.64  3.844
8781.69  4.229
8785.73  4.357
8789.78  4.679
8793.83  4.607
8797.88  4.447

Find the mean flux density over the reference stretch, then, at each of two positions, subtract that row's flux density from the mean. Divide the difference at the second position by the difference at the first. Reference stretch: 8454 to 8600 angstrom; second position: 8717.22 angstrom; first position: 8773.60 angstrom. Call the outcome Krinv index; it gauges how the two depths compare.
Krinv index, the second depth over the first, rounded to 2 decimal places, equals 0.16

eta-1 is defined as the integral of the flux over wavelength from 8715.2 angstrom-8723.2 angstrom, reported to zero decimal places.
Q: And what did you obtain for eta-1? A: 36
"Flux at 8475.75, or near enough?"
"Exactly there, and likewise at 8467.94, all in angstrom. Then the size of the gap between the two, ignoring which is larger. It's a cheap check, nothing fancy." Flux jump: 0.11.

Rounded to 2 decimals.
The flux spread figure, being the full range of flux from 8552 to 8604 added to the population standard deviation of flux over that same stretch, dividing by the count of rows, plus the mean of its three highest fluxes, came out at 5.59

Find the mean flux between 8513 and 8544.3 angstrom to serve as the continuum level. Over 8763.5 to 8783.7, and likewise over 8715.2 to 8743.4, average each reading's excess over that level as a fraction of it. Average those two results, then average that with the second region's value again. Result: 0.007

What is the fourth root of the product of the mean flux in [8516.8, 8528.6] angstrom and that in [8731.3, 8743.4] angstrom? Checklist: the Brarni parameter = 2.110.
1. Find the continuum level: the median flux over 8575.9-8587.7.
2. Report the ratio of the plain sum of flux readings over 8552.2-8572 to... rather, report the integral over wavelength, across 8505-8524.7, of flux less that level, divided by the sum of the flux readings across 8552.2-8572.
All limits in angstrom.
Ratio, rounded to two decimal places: -0.02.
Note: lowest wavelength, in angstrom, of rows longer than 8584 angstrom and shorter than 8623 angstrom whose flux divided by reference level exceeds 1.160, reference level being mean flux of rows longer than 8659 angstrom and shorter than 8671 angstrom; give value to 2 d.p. 8589.70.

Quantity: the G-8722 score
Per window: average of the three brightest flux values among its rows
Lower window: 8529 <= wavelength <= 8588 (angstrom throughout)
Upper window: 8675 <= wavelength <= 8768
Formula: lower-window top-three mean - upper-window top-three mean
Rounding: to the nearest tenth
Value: 0.1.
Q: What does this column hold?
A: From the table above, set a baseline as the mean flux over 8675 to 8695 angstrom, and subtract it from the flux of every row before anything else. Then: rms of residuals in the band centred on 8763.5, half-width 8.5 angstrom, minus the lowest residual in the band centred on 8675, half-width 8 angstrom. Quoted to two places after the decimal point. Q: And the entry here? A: 0.59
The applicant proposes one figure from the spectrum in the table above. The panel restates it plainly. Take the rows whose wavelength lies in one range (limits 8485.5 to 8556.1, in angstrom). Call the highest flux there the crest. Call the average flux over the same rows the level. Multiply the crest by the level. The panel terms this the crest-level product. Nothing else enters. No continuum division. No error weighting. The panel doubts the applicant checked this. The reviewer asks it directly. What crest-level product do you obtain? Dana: 21.6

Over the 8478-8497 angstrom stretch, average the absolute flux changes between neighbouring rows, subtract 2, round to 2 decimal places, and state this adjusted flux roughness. -1.84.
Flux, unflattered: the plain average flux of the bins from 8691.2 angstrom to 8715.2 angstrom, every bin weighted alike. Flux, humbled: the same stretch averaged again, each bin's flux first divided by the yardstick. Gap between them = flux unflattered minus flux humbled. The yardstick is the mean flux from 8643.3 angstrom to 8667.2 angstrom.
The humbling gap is 3.34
